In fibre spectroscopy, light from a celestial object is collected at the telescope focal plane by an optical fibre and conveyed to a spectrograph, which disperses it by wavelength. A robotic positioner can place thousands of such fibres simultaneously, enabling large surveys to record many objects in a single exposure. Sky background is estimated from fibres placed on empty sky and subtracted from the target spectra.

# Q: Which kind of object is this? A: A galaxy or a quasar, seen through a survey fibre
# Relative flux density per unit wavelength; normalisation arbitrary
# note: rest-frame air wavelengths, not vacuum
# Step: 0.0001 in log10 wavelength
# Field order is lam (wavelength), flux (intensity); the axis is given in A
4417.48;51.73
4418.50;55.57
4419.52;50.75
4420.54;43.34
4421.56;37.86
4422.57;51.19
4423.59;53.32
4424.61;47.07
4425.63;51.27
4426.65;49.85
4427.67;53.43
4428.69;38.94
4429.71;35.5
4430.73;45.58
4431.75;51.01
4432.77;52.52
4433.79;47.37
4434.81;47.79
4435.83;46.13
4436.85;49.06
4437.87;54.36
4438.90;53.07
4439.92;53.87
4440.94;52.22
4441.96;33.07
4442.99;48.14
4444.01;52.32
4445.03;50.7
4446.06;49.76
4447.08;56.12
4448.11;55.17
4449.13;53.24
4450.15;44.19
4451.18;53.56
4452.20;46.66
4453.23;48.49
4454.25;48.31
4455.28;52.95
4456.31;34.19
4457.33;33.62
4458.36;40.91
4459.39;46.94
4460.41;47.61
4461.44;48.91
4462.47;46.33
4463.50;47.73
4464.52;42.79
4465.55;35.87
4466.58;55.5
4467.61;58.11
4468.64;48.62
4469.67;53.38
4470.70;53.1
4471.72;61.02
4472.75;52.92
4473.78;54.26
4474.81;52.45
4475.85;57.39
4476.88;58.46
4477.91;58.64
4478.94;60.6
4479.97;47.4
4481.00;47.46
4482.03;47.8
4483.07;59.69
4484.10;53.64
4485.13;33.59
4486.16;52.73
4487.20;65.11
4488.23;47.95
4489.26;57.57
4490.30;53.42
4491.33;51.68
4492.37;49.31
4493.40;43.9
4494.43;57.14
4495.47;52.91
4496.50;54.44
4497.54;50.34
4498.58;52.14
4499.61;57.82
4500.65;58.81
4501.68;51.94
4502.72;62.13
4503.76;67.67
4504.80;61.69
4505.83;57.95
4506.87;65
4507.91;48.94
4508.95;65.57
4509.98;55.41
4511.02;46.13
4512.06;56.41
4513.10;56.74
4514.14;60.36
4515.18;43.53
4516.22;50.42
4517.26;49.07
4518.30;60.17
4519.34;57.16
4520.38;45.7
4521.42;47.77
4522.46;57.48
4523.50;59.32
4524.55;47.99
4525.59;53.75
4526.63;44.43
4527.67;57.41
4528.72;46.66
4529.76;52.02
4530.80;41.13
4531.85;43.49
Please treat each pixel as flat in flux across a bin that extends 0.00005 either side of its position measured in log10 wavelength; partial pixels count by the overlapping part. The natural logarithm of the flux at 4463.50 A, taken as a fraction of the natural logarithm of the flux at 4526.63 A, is 1.02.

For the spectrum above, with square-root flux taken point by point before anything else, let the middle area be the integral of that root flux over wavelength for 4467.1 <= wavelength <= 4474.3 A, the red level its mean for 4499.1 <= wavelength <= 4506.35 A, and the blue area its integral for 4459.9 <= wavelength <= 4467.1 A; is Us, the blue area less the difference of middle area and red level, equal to 3.5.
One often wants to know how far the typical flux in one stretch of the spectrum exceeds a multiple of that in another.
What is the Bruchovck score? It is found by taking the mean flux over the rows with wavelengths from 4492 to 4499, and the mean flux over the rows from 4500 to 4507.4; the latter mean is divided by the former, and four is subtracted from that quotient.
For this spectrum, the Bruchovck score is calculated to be -2.82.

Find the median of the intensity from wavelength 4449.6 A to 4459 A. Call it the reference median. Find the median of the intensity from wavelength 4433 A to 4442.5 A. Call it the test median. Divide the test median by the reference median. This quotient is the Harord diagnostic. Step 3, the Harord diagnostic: 1.05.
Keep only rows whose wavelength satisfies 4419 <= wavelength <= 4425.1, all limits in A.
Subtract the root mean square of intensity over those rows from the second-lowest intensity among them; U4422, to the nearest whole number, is -4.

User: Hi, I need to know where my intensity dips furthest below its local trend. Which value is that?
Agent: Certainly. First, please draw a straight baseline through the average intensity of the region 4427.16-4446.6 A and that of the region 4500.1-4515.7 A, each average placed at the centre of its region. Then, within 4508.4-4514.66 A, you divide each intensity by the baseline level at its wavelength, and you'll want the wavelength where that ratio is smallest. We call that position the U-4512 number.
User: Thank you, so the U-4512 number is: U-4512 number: 4511.02 A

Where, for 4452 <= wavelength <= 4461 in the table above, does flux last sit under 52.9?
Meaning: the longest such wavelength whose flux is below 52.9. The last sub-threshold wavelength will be 4460.41 A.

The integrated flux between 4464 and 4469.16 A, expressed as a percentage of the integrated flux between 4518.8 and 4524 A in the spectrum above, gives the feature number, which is 89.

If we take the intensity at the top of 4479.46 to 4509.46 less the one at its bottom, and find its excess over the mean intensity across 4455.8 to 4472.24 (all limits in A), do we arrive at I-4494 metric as -29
